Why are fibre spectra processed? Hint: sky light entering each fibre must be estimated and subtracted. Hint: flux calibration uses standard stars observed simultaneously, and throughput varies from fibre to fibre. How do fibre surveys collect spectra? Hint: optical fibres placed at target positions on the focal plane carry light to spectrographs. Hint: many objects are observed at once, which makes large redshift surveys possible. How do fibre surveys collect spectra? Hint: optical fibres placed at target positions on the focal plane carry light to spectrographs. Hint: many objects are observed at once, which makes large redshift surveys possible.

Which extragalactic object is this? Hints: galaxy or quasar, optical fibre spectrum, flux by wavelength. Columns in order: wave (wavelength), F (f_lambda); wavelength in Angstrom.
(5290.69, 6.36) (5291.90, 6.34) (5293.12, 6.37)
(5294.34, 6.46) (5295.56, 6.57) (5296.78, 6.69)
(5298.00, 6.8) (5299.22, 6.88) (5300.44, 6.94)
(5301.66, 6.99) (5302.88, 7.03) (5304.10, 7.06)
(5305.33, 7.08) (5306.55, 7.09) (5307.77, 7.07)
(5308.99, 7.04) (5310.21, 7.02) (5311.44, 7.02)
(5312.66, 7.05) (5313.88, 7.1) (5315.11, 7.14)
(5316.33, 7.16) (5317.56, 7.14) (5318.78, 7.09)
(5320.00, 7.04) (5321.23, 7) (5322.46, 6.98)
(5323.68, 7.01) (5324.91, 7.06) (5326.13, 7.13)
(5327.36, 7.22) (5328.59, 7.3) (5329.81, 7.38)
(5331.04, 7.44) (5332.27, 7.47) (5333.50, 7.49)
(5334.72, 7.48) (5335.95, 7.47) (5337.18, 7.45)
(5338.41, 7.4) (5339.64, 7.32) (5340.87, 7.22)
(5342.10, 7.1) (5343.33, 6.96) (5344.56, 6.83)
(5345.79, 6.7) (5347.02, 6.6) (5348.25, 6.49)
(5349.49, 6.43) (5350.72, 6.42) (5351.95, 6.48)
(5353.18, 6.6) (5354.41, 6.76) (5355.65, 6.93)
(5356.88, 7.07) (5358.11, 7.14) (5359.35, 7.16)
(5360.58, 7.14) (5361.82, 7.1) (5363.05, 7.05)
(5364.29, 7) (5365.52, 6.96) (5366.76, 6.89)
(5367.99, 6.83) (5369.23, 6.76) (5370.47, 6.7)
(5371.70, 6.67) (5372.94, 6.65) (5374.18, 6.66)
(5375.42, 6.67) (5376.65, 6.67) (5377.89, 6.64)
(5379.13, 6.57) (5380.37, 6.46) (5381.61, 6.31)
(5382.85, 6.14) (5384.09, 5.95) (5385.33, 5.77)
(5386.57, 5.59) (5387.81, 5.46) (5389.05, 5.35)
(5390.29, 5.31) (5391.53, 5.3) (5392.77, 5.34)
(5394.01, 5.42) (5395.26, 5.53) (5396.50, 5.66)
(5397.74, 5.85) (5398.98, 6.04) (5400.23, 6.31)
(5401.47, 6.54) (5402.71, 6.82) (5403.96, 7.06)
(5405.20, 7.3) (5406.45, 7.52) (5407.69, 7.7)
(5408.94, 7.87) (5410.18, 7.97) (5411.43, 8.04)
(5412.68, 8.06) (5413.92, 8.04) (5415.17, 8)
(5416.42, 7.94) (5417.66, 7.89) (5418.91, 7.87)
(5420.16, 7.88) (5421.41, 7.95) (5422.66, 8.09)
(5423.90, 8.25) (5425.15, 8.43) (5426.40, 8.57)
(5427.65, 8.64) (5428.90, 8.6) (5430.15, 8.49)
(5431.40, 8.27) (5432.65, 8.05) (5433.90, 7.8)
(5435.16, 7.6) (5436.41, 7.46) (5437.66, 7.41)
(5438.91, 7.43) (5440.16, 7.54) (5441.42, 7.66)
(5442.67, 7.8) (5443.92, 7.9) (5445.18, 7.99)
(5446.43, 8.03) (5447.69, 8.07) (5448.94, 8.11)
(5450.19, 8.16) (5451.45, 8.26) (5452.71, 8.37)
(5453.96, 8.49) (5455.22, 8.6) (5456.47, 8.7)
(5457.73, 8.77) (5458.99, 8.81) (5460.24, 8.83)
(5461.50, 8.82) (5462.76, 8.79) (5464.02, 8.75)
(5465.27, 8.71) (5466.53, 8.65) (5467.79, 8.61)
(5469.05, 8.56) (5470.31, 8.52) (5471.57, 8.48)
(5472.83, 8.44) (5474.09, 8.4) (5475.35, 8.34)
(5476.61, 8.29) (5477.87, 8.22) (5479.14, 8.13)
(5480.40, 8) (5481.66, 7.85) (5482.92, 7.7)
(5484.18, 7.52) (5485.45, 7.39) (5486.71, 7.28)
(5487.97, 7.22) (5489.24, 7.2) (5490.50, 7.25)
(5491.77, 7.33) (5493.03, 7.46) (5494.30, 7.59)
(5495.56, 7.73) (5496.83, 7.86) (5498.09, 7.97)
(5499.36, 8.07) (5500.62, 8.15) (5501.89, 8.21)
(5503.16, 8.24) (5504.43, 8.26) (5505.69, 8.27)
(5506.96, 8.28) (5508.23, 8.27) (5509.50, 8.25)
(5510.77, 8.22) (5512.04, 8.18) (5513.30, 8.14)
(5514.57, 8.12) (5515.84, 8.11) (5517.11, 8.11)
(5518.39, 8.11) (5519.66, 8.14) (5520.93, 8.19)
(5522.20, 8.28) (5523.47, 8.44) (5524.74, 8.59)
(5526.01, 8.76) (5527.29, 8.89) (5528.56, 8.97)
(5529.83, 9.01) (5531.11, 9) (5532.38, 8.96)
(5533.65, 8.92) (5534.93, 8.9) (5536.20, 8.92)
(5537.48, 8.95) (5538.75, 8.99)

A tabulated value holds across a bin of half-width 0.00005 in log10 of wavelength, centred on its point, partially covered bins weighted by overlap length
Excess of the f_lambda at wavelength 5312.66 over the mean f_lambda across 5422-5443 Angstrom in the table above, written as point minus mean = -1.0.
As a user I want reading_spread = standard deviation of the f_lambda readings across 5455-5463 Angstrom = 0.08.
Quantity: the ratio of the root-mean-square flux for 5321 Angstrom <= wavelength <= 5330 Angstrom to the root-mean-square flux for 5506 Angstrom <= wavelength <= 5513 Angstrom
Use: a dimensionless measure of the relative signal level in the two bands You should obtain 0.87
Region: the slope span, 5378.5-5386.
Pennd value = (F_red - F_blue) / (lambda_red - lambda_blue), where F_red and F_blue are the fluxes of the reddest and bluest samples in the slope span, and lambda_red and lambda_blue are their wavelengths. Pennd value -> -0.13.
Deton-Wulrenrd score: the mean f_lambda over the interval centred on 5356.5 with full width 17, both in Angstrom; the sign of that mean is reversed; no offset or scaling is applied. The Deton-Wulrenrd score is -6.8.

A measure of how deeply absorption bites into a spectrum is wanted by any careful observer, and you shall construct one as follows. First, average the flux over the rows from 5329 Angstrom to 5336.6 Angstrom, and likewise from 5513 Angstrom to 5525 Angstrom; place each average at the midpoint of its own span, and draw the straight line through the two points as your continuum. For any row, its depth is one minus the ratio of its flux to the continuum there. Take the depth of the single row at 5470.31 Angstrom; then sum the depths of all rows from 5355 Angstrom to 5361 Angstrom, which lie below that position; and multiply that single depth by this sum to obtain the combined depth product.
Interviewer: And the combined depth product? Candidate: -0.02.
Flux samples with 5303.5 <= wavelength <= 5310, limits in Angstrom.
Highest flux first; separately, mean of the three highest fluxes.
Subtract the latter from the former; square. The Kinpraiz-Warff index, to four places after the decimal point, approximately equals 0.0001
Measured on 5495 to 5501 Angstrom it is 0.0075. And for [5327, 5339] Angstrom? 0.0001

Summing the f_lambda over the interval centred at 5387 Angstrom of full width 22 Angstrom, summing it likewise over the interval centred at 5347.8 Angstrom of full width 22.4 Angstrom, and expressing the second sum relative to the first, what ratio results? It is 1.18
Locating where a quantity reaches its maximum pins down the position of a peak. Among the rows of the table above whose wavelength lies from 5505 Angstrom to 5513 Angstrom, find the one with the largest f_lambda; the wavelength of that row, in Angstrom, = 5506.96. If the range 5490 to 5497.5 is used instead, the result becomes 5496.83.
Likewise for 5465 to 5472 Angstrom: 5465.27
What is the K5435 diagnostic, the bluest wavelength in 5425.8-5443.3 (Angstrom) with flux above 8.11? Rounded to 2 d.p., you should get 5426.40 Angstrom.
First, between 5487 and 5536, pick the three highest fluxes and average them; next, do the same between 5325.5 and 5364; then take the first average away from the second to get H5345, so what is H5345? -1.51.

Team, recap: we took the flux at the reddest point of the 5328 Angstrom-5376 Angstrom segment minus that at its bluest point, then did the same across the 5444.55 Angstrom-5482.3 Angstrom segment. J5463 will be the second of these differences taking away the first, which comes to 0.5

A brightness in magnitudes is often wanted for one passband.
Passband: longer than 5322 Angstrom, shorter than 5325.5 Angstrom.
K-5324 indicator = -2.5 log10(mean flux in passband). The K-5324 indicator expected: -2.12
